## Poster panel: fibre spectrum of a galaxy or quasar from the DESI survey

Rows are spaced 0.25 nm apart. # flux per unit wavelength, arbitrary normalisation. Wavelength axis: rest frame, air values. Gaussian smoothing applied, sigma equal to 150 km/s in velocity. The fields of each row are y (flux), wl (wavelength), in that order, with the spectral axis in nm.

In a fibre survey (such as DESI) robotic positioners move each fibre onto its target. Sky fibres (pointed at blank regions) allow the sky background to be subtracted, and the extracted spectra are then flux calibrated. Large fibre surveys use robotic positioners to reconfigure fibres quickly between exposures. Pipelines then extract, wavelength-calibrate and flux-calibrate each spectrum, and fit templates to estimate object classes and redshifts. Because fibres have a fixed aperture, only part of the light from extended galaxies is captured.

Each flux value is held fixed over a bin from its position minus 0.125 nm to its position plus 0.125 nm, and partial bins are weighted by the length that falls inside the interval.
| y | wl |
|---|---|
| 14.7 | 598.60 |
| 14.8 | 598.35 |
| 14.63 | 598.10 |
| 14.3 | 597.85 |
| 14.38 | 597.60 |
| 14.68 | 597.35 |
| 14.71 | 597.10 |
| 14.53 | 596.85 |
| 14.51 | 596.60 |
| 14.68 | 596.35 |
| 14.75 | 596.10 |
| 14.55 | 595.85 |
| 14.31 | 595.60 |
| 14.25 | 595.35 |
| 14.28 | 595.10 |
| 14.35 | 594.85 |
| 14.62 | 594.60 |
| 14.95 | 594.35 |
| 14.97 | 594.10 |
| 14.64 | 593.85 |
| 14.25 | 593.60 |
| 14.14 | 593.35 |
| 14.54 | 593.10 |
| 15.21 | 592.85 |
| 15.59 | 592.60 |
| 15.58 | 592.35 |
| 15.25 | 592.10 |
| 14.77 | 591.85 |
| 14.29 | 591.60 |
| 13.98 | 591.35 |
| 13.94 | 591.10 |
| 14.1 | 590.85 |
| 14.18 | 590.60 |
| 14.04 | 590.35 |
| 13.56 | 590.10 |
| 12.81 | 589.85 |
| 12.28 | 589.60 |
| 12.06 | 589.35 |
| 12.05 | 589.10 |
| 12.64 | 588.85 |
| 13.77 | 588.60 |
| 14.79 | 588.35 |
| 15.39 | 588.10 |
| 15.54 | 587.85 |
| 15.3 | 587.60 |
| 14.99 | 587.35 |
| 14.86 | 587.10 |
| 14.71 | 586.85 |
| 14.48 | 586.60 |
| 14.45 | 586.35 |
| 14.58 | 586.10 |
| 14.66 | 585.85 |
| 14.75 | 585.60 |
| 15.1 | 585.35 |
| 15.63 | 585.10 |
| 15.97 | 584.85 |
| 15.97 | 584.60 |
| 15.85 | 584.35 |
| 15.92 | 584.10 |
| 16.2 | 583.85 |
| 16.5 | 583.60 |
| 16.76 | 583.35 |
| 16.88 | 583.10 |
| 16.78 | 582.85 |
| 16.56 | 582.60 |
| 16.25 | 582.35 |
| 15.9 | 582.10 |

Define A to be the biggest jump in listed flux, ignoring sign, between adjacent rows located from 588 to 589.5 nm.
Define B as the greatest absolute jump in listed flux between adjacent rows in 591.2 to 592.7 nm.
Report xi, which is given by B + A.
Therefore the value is 1.61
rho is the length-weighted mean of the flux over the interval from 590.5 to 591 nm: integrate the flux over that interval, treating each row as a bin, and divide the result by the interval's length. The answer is 14.1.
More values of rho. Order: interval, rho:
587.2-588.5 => 15.2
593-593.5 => 14.3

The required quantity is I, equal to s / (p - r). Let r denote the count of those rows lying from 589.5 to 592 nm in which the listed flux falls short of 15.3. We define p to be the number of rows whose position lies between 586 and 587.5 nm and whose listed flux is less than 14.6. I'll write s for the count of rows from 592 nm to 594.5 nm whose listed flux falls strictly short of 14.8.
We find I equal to -0.6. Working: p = 3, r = 10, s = 4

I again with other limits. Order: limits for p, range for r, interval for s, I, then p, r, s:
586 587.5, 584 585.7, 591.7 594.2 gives 5.0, 3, 2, 5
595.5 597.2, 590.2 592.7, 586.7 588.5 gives -0.5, 4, 8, 2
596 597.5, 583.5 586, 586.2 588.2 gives -3.0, 2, 3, 3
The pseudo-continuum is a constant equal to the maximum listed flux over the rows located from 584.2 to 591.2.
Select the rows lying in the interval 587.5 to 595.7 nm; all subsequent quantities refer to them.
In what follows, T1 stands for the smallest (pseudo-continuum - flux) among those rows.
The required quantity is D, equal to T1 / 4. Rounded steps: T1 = 0.4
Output 0.1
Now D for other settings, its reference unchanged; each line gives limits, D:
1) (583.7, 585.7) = -0.1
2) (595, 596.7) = 0.3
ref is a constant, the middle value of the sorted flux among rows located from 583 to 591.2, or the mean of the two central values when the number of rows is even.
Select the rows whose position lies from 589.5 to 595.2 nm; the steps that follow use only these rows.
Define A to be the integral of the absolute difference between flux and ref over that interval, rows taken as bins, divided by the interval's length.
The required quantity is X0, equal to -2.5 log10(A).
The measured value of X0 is 0.5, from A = 0.6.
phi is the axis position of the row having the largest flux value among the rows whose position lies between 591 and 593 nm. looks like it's 592.60 nm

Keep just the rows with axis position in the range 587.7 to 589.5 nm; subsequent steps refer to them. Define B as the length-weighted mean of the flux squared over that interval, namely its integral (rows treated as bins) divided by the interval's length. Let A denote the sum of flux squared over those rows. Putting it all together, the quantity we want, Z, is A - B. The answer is 1146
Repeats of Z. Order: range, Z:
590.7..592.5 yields 1274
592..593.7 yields 1340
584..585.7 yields 1461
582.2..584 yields 1647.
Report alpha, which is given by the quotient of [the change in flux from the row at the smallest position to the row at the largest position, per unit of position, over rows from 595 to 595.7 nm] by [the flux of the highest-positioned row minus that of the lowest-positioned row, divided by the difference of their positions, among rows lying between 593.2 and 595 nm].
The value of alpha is 0.4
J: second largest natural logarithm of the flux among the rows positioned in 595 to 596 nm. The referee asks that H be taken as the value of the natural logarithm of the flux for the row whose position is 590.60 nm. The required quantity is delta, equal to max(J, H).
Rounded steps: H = 2.65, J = 2.66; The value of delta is 2.66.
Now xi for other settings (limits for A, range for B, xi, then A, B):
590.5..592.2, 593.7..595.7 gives 0.81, 0.48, 0.3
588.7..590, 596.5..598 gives 0.89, 0.59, 0.3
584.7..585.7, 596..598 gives 0.83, 0.53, 0.3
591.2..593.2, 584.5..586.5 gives 1.20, 0.67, 0.5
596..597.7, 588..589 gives 1.43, 0.30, 1.1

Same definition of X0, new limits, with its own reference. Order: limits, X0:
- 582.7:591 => -0.1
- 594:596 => 1.2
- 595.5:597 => 1.8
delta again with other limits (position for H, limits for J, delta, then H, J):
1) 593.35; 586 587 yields 2.68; 2.65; 2.68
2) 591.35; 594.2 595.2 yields 2.68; 2.64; 2.68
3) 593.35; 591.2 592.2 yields 2.69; 2.65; 2.69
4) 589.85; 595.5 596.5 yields 2.69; 2.55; 2.69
